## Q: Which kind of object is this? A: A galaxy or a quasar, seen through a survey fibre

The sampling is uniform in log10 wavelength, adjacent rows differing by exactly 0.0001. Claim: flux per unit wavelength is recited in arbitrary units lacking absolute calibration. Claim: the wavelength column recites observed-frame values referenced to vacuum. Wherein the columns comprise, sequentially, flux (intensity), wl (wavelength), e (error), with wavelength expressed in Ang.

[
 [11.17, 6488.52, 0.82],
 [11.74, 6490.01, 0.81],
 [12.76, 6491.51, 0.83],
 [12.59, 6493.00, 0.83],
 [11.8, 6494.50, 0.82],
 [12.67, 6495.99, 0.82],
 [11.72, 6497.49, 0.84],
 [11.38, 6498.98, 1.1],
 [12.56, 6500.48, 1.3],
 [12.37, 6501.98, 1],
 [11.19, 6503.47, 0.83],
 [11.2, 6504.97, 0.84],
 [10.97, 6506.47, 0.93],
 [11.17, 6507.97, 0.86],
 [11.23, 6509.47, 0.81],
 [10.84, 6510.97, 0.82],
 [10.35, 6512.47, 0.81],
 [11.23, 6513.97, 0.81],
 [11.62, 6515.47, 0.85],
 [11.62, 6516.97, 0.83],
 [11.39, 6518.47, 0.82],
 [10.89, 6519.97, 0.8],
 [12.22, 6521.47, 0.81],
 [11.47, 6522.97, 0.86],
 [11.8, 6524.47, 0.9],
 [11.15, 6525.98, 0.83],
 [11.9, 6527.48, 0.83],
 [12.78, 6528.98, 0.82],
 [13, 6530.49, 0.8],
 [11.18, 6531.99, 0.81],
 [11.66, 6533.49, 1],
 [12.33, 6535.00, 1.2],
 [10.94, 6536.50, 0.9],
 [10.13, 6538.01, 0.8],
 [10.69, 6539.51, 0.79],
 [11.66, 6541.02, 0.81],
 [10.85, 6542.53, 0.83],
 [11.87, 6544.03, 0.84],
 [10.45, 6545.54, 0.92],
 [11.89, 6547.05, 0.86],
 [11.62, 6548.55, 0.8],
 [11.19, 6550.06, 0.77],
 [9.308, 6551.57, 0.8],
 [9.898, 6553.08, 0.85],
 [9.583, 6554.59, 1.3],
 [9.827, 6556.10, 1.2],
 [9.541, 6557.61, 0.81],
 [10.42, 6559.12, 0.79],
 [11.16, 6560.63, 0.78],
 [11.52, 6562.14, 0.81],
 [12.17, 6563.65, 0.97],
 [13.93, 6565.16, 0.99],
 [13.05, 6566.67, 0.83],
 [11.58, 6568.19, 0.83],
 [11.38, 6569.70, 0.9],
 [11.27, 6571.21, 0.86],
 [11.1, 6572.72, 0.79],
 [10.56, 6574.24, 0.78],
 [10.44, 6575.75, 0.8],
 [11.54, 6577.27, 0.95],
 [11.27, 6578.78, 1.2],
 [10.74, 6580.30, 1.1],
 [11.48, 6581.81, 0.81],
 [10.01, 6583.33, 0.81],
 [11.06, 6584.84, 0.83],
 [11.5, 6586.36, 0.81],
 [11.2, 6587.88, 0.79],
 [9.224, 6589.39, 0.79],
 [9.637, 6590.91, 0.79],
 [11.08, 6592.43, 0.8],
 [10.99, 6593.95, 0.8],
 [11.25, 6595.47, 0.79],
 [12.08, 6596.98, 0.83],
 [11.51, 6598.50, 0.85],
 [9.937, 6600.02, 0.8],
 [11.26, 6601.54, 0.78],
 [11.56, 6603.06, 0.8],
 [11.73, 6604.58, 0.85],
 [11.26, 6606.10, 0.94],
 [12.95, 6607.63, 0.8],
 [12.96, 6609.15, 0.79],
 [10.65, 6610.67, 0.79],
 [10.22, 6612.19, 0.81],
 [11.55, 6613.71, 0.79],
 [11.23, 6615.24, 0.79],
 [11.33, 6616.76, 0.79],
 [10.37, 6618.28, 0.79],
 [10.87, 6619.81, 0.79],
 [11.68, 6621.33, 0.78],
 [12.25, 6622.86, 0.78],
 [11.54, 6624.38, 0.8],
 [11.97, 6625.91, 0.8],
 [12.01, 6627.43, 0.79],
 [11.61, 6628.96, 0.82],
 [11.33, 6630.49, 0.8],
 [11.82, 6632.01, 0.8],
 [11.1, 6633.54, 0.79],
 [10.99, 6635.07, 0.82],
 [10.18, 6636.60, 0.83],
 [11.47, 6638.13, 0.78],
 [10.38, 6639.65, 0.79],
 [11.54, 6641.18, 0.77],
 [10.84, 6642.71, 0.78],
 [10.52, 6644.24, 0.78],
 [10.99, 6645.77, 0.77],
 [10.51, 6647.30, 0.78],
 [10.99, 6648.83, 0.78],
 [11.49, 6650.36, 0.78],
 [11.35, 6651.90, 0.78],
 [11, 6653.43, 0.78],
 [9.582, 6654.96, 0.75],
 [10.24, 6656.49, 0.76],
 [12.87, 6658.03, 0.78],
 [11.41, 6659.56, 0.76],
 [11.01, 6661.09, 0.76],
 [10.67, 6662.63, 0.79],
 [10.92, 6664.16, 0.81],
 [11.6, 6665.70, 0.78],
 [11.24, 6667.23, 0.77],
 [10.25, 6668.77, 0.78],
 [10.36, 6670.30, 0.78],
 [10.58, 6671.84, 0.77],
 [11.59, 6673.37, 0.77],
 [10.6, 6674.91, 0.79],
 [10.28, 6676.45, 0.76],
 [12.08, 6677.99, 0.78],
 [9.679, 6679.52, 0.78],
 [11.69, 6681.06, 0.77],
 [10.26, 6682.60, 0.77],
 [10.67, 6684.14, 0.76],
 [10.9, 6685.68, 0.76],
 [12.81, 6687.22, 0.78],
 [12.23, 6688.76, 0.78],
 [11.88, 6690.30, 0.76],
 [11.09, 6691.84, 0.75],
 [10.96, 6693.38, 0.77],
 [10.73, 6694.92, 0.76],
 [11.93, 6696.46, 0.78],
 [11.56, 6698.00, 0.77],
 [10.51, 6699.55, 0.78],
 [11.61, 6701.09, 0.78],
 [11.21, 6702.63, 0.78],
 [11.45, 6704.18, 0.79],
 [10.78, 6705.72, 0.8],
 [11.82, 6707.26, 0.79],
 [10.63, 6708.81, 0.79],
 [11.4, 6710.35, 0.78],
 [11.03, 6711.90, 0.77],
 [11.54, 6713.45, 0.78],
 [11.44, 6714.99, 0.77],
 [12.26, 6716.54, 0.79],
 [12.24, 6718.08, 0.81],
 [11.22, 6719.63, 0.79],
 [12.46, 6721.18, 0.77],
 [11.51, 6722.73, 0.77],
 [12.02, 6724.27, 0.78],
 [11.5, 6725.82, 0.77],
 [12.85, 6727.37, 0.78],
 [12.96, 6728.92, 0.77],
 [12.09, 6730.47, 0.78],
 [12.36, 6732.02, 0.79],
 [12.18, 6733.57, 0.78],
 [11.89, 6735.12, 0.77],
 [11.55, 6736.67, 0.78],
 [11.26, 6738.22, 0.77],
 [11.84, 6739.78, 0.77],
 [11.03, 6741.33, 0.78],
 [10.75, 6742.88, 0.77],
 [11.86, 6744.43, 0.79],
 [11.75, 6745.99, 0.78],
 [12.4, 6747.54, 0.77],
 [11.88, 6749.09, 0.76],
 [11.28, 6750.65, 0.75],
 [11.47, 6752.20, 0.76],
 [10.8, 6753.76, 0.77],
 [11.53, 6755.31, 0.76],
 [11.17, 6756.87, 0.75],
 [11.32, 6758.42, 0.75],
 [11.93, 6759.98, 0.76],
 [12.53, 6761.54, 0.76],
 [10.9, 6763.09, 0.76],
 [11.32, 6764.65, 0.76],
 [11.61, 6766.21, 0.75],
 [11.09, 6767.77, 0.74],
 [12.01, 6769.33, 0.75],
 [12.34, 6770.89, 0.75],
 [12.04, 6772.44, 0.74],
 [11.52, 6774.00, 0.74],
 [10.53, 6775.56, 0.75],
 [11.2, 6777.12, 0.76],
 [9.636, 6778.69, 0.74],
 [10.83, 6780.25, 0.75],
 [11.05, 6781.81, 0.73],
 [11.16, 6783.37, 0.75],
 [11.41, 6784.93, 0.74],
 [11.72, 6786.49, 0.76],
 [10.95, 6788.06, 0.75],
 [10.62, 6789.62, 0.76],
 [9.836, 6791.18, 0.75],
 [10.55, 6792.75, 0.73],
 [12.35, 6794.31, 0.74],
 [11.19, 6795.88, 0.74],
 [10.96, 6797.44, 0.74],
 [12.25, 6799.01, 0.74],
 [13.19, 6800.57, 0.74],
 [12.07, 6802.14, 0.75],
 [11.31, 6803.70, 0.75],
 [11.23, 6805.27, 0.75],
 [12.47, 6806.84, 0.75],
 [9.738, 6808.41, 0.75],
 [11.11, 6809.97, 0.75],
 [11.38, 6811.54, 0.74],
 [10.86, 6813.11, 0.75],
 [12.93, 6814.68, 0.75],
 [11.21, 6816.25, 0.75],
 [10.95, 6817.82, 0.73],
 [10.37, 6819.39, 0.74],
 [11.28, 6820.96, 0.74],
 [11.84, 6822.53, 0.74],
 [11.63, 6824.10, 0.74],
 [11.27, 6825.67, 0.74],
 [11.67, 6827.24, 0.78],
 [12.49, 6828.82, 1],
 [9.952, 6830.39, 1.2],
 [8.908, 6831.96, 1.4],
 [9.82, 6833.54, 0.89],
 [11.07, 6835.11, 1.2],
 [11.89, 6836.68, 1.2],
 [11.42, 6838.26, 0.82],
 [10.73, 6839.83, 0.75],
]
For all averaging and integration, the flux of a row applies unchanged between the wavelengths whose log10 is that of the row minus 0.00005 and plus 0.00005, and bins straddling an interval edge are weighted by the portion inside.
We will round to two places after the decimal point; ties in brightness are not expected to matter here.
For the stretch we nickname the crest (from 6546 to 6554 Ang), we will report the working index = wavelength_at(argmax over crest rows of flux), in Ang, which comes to 6547.05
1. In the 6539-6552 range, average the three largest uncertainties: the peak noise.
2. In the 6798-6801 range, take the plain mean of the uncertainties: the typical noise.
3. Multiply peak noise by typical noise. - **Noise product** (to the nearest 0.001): 0.646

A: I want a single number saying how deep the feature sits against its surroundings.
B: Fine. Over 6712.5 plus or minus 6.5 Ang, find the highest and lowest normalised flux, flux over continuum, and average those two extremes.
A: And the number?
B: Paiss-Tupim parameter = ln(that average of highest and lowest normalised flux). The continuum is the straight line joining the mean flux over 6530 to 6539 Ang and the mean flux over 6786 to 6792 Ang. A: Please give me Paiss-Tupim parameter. 0.04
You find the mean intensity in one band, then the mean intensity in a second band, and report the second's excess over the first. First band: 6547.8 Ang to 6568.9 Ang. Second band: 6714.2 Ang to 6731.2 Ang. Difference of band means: 1.0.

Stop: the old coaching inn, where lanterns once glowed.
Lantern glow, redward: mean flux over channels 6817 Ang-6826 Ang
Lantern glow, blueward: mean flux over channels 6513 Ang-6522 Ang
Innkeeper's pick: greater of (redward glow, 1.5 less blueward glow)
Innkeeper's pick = 11.2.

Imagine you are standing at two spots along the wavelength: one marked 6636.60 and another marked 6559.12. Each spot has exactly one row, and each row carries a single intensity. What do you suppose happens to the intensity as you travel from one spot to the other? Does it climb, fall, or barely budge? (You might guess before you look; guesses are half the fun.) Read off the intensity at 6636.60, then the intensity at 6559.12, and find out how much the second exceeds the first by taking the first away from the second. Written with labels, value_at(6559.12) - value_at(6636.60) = 0.24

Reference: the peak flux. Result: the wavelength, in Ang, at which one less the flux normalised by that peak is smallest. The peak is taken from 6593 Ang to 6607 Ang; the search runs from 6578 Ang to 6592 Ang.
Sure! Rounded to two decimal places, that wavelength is 6586.36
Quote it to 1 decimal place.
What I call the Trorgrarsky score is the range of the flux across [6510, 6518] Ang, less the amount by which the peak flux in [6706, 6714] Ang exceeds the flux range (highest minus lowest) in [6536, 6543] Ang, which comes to -9.0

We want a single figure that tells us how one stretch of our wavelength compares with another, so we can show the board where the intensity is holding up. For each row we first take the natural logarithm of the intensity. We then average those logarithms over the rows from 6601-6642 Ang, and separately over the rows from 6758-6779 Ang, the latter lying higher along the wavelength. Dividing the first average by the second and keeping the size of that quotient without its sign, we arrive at 1.00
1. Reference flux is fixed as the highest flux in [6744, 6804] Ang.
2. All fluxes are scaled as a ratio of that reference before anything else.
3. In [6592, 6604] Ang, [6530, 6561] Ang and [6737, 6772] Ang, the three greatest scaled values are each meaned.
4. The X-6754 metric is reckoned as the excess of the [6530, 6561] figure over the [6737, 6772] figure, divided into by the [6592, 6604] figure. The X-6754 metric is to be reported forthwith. -0.001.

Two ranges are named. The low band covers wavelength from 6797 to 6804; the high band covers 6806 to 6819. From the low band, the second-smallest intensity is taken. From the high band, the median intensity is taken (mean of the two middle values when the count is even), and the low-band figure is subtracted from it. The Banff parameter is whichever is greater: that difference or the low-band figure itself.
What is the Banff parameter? 11.3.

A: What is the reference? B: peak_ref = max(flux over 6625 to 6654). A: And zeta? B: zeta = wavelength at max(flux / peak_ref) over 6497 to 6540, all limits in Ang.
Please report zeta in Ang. 6530.49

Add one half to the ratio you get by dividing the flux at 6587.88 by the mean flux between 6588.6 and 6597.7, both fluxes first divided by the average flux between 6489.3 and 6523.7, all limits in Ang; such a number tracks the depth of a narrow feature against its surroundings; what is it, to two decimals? 1.55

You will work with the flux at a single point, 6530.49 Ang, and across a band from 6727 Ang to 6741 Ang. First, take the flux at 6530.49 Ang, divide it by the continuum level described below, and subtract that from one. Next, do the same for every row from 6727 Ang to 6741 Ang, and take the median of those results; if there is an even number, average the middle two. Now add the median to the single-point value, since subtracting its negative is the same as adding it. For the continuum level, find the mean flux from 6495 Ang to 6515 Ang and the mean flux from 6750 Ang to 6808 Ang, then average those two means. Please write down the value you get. -0.20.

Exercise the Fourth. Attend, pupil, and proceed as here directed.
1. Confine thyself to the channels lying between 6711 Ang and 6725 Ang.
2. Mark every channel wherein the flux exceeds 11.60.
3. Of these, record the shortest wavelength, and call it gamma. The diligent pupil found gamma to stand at 6716.54 Ang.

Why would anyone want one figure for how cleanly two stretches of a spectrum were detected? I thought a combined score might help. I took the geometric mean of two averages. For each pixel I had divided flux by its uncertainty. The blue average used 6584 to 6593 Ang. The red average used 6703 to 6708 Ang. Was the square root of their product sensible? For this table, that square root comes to 13.8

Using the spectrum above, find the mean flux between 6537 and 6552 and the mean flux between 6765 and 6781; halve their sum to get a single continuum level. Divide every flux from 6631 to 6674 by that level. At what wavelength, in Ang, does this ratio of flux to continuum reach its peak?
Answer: 6658.03 Ang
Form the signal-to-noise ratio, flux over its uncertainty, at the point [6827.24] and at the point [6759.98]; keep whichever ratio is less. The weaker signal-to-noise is 15.0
